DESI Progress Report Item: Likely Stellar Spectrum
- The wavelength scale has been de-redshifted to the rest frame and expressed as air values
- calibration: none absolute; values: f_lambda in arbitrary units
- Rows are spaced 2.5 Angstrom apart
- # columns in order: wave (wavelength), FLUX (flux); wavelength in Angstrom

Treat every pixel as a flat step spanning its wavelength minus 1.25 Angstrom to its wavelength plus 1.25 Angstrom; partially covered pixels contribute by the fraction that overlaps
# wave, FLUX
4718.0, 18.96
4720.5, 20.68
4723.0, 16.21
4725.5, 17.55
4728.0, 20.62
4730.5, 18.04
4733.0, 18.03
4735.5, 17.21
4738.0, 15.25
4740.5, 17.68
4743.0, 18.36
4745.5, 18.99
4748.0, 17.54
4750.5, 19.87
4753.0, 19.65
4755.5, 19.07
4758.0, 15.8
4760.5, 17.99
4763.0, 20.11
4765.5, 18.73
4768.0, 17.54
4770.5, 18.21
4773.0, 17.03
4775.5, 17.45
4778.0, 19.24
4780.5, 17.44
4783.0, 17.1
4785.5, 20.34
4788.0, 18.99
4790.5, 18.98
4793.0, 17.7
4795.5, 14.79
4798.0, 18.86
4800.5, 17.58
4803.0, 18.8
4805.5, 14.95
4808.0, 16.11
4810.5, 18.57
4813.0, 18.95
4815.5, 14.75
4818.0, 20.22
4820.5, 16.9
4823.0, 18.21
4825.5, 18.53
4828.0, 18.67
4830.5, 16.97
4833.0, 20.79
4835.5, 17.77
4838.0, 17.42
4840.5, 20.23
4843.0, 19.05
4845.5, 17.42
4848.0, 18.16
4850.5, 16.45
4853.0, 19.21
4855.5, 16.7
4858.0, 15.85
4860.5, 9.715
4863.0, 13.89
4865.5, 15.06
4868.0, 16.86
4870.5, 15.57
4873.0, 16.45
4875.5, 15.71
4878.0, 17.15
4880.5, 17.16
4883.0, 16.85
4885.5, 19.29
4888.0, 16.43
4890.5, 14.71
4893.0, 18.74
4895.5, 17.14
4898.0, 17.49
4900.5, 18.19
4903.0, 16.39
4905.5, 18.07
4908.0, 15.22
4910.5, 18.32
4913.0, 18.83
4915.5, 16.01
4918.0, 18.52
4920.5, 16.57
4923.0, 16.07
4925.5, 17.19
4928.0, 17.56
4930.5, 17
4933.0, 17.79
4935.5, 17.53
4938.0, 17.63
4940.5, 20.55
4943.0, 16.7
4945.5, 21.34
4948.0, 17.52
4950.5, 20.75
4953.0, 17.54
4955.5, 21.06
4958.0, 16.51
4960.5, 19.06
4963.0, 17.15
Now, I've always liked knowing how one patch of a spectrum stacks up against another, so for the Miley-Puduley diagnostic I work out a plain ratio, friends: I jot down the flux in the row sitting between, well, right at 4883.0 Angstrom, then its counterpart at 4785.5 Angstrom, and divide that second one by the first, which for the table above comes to 1.21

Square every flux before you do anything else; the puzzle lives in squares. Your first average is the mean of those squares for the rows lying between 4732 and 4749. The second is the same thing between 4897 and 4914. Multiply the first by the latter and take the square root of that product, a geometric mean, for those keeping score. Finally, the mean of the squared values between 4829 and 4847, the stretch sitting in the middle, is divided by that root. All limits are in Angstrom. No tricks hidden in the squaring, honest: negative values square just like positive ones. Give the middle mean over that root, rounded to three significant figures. 1.12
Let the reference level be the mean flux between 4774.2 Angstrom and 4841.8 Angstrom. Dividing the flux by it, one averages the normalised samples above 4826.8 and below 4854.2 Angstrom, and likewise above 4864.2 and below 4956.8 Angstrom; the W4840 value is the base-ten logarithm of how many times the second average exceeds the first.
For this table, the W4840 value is -0.022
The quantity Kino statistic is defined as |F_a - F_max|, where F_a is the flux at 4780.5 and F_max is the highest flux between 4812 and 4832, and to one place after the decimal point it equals 2.8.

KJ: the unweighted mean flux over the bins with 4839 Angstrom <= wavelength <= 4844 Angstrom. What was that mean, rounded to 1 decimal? 19.6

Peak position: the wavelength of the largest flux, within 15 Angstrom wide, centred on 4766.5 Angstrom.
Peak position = 4763.0 Angstrom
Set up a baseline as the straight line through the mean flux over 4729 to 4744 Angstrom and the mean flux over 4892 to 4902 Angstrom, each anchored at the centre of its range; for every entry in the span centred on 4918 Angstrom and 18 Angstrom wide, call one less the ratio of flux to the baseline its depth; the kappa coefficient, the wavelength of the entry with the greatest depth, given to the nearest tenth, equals 4915.5 Angstrom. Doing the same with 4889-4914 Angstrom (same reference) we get 4890.5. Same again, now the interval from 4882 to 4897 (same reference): 4890.5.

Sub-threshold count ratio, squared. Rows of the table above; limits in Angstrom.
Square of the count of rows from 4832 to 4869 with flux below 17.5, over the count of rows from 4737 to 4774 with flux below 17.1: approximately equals 9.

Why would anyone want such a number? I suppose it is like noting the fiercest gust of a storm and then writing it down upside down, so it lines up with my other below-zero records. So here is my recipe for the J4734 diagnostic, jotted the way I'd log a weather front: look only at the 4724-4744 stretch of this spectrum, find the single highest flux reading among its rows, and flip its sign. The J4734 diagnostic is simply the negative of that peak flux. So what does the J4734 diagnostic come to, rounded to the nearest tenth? -20.6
